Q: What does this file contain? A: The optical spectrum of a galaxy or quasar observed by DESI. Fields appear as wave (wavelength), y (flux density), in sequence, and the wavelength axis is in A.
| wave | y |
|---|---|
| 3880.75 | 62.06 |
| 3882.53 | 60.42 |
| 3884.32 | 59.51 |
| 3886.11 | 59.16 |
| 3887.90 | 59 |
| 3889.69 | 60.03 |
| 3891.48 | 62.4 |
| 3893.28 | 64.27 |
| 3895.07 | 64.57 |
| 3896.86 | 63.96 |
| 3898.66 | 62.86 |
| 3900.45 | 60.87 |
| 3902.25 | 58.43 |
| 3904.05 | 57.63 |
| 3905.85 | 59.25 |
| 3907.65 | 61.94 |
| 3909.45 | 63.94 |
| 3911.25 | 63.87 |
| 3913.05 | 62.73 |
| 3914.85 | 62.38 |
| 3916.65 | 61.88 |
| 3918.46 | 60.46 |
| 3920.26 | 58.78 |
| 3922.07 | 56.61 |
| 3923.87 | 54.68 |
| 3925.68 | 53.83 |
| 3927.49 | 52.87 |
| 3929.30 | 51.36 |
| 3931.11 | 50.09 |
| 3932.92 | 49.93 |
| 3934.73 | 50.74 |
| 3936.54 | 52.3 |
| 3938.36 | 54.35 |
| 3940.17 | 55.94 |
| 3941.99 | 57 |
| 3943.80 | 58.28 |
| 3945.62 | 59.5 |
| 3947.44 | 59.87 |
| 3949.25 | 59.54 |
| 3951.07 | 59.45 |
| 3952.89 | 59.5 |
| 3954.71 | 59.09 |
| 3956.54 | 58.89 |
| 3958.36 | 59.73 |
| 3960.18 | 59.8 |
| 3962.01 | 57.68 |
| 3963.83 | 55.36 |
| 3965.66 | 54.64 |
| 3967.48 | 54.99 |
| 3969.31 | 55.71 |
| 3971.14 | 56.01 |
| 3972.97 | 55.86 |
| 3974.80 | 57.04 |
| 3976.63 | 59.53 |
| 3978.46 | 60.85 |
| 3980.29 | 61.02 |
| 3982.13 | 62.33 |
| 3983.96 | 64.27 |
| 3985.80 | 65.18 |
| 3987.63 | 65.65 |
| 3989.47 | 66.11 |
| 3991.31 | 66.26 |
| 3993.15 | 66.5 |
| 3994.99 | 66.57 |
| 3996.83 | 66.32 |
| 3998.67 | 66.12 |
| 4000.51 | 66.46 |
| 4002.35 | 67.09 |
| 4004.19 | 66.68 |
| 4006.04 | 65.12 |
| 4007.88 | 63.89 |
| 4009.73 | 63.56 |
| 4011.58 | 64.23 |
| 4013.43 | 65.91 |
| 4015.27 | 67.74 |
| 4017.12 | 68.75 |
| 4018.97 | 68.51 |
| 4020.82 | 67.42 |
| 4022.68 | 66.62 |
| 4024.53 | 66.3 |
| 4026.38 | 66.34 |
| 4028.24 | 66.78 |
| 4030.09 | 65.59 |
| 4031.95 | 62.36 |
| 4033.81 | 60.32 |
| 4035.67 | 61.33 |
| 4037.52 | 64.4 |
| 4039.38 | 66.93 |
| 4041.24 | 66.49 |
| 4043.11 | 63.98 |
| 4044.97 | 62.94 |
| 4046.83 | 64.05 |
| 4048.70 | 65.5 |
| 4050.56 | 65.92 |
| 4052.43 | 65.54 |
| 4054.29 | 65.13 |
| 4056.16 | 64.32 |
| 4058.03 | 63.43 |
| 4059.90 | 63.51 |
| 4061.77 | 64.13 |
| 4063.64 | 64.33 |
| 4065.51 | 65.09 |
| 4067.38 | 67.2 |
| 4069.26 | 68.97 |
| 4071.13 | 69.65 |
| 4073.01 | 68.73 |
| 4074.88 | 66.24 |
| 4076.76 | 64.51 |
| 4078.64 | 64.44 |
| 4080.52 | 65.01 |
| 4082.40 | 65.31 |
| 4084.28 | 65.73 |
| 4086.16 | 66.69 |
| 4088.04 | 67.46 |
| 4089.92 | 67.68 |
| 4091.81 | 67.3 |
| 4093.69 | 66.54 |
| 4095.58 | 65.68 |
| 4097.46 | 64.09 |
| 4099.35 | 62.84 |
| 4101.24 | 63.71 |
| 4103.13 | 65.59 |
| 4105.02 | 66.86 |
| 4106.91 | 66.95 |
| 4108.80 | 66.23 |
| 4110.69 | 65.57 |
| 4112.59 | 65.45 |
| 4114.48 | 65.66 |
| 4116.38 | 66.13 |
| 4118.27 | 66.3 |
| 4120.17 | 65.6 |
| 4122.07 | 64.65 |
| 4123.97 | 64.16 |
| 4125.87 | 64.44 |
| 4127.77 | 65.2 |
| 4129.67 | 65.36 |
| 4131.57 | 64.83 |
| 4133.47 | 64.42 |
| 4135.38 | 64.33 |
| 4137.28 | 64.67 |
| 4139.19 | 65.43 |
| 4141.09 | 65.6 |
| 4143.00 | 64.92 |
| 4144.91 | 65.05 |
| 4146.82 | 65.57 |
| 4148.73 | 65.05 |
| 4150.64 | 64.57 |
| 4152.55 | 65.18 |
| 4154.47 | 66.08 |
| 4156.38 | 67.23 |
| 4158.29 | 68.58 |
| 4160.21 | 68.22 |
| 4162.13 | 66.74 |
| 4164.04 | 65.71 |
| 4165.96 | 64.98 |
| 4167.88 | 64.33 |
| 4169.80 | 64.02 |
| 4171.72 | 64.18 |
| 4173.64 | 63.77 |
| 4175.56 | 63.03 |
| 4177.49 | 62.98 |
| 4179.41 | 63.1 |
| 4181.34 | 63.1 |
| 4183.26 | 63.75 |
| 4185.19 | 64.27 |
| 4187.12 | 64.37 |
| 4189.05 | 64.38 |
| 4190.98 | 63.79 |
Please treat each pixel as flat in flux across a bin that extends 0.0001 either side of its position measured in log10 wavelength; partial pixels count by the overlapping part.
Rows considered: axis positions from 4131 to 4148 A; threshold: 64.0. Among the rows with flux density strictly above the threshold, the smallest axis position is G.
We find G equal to 4131.57 A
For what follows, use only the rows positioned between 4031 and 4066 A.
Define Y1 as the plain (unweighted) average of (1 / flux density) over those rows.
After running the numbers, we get 0.0156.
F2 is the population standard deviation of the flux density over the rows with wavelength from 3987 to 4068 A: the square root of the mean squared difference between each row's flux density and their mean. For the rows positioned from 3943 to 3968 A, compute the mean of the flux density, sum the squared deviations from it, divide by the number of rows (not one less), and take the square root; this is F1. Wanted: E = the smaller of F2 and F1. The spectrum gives 1.75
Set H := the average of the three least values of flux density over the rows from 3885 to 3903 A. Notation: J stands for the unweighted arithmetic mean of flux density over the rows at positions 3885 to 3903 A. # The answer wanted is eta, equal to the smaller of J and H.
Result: 59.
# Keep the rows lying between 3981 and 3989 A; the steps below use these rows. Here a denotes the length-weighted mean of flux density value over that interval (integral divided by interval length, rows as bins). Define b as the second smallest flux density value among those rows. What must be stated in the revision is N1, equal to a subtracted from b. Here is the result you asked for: -0.1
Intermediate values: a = 64.3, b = 64.27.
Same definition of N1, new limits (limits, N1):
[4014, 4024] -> -0.3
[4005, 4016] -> -1.2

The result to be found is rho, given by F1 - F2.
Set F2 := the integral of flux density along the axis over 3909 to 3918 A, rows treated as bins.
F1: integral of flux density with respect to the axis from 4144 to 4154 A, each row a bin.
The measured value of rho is 86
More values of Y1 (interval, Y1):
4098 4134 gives 0.0153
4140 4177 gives 0.0153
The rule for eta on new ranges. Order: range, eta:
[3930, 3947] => 50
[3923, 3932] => 51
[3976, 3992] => 60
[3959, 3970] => 55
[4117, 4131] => 64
